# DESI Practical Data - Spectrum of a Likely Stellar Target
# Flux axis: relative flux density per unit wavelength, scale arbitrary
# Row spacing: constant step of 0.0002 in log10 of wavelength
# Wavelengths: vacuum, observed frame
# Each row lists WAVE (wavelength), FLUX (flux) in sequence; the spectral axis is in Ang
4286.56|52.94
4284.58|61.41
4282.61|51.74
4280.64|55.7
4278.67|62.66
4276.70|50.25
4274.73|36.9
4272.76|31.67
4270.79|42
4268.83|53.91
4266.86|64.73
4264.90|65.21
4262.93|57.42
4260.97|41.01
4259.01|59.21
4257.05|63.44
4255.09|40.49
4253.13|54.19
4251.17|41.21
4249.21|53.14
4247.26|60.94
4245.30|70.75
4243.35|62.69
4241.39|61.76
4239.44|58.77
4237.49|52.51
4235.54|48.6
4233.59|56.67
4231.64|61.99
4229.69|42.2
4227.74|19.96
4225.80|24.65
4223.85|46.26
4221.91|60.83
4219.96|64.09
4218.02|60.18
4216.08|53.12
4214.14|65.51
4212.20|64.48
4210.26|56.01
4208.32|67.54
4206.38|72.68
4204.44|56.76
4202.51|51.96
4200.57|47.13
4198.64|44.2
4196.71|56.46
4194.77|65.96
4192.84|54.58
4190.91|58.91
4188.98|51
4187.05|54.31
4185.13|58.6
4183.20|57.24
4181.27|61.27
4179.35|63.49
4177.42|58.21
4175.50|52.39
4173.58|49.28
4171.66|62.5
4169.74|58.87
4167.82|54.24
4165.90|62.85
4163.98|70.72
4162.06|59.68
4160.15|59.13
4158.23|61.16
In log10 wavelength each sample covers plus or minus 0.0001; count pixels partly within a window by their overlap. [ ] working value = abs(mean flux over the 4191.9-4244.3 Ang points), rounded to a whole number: 55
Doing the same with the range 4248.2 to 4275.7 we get 50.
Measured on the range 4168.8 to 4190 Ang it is 57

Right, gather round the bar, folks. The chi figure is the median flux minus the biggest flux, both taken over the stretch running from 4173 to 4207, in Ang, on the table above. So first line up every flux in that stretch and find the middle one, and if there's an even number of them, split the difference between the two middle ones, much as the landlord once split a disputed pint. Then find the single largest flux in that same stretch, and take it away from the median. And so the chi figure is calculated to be -16.1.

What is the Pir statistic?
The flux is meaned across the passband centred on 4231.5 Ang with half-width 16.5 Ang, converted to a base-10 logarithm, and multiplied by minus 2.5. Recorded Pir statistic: -4.32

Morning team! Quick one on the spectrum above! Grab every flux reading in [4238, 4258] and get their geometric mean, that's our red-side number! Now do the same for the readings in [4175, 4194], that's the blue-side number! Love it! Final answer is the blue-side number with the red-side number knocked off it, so 1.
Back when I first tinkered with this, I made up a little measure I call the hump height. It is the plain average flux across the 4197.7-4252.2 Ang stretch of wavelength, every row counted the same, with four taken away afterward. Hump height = 51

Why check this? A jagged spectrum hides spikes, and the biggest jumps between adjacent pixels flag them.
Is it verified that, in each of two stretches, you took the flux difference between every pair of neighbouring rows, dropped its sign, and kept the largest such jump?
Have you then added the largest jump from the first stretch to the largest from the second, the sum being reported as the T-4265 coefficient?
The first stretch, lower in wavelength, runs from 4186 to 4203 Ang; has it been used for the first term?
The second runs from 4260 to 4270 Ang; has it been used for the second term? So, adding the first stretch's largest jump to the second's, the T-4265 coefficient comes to 29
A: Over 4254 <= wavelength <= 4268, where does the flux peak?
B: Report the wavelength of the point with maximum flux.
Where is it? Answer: 4264.90 Ang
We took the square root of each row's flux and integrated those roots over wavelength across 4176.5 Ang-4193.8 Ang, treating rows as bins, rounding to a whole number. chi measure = 131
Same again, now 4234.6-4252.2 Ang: 132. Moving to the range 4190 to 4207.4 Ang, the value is 130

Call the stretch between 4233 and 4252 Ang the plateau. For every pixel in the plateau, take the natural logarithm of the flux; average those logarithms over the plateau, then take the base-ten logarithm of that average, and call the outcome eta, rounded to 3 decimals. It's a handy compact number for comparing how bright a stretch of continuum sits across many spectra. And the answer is 0.605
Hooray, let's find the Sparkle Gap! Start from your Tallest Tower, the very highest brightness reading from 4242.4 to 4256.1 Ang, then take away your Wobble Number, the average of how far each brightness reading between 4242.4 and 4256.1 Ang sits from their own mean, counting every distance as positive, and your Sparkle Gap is 62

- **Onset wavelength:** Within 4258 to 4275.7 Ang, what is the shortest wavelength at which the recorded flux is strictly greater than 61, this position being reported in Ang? 4264.90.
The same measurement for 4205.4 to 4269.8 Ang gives 4206.38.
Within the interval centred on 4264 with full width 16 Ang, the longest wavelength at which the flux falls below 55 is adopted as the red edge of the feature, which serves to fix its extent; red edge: 4270.79 Ang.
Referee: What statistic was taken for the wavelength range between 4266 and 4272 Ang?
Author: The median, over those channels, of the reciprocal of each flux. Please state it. 0.0185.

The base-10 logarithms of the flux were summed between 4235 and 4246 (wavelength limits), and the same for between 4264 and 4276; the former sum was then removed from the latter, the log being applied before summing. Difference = -0.57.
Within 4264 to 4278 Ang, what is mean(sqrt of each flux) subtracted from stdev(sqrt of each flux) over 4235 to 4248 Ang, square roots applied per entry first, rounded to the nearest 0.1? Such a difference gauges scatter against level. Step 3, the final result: -6.5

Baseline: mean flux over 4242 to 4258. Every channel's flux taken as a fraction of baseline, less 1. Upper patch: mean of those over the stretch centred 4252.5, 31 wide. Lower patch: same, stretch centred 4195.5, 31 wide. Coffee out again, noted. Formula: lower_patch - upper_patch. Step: 0.008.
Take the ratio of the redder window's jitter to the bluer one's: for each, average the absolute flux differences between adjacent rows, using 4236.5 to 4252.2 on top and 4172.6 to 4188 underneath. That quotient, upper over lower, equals 1.8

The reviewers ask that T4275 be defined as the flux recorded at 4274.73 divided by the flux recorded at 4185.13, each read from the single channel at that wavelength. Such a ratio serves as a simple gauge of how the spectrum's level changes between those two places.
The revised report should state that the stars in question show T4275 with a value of 0.63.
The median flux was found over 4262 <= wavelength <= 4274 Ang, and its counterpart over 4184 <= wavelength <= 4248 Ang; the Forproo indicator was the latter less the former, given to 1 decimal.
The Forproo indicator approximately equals 1.1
